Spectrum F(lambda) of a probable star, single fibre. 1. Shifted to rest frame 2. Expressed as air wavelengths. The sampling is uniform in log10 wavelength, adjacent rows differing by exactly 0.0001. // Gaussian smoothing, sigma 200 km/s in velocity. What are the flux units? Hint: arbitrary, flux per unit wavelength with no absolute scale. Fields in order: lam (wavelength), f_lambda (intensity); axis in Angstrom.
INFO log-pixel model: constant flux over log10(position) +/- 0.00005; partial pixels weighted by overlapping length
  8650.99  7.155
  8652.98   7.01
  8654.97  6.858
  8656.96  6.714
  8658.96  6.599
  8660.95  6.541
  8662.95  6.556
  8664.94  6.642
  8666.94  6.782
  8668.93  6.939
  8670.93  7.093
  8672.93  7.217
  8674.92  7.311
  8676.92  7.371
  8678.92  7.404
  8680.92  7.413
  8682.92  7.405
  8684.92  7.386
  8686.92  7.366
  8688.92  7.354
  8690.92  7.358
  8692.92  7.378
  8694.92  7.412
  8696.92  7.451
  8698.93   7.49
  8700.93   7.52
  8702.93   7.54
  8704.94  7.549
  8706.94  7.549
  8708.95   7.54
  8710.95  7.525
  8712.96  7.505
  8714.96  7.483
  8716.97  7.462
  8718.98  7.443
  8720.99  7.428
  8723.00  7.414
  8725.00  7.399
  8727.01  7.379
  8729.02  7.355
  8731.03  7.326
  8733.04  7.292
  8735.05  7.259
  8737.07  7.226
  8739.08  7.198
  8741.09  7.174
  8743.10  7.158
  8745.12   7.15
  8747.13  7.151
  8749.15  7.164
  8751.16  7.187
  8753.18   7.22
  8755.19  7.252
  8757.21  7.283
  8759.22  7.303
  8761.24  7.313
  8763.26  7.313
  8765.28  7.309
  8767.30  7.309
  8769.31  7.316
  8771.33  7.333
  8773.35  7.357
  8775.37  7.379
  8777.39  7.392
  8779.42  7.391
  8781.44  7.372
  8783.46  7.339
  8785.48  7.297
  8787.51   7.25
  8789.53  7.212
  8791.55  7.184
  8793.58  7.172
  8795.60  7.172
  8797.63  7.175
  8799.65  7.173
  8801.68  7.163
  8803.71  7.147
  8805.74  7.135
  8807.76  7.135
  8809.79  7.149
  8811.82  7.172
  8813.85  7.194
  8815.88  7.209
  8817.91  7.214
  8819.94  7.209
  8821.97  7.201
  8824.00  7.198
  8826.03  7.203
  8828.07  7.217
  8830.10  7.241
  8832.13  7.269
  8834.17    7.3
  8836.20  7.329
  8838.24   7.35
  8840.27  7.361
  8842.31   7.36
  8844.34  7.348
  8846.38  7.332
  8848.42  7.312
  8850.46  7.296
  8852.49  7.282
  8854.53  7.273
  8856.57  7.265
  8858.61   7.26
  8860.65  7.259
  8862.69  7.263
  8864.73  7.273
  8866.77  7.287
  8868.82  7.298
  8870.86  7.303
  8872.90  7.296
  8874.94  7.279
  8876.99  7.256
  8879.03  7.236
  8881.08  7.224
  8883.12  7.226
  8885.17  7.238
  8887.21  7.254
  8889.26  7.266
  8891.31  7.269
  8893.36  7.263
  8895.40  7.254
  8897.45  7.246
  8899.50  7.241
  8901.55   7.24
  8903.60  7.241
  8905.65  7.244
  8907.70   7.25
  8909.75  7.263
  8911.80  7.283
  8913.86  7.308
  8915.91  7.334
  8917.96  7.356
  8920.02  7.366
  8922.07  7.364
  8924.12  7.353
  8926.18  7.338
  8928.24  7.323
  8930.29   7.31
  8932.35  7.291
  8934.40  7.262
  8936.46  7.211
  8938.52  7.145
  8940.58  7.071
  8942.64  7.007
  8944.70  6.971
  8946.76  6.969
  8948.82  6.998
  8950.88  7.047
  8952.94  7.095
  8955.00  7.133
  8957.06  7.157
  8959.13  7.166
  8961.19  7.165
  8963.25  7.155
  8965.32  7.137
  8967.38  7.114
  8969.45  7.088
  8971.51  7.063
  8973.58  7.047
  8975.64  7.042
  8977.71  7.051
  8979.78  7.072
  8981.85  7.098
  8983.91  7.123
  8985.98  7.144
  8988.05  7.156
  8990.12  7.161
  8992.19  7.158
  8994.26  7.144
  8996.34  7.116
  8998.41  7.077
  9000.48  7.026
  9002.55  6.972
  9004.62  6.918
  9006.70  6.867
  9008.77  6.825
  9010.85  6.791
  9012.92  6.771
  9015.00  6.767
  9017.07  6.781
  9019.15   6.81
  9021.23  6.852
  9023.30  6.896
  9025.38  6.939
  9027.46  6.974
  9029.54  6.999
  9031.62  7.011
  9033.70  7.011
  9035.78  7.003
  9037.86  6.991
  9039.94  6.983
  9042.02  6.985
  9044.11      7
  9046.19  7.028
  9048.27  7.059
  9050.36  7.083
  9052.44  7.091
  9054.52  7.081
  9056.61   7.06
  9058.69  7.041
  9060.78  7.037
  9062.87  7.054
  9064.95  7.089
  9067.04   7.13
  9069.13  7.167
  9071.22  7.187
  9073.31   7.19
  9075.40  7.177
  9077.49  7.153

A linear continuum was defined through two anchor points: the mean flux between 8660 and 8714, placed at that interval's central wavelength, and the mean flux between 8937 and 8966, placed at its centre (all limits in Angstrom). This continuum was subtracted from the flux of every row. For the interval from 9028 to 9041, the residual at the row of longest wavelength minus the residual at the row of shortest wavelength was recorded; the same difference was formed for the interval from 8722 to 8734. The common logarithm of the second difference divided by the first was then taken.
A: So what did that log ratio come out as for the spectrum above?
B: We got 1.1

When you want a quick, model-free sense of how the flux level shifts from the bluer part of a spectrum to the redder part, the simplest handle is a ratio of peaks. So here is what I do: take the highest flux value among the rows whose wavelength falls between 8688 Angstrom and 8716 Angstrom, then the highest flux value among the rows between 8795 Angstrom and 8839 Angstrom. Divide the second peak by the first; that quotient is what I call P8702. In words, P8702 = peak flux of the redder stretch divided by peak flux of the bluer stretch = 0.974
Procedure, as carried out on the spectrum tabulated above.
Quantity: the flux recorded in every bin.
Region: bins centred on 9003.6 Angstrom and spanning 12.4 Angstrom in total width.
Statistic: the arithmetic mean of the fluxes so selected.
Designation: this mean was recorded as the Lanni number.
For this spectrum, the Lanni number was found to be 6.95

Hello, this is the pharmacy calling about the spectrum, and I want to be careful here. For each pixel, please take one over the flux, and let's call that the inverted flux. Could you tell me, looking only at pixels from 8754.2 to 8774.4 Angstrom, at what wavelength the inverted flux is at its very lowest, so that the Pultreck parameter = 8773.35 Angstrom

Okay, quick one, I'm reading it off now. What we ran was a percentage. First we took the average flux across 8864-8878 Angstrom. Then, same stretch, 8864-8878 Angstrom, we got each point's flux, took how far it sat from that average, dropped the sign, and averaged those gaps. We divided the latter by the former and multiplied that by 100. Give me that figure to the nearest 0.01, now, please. 0.18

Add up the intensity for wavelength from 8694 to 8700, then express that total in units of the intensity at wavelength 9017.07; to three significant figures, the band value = 3.30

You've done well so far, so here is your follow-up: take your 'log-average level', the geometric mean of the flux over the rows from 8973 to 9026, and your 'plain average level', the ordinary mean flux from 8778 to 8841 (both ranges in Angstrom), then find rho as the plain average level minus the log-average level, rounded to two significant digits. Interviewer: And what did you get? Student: 0.25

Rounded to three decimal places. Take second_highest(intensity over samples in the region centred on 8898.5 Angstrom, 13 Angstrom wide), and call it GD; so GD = 7.254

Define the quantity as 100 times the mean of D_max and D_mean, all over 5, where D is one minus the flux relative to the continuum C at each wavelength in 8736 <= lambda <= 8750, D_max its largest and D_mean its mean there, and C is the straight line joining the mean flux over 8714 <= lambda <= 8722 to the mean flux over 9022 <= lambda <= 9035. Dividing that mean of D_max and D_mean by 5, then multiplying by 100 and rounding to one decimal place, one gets 0.7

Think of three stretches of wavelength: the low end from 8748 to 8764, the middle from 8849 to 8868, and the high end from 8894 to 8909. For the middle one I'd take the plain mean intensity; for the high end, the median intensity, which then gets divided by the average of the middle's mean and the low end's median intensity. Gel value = 0.996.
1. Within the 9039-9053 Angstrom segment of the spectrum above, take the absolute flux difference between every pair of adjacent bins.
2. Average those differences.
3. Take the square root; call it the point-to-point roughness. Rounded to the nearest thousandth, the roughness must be 0.134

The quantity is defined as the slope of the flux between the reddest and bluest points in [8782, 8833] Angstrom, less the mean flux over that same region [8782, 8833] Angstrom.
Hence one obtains -7.20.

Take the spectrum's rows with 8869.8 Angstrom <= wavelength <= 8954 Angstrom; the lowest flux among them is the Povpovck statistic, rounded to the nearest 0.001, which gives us 6.969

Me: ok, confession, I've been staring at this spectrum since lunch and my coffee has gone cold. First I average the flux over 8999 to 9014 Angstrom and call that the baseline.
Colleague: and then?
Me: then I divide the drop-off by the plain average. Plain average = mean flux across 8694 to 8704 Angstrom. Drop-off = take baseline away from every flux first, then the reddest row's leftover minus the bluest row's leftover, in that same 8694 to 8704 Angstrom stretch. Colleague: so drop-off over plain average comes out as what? 0.017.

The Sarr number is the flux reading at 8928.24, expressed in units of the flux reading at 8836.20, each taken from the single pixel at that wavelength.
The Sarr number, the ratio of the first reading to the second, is 0.999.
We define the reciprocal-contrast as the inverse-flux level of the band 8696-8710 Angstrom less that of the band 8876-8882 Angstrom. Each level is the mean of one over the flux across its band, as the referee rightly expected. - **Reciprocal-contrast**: -0.0052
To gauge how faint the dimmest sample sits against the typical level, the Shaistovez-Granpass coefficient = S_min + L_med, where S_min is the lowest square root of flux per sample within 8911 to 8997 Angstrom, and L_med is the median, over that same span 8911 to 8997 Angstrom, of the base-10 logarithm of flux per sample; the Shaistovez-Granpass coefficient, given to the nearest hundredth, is 3.49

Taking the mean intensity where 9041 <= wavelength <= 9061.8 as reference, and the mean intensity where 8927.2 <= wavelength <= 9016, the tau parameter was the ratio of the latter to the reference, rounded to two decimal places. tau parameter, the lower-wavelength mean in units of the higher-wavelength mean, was 1.00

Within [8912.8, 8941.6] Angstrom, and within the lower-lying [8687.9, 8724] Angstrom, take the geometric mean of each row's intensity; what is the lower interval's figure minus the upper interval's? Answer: 0.18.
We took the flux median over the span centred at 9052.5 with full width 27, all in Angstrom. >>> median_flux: 7.05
